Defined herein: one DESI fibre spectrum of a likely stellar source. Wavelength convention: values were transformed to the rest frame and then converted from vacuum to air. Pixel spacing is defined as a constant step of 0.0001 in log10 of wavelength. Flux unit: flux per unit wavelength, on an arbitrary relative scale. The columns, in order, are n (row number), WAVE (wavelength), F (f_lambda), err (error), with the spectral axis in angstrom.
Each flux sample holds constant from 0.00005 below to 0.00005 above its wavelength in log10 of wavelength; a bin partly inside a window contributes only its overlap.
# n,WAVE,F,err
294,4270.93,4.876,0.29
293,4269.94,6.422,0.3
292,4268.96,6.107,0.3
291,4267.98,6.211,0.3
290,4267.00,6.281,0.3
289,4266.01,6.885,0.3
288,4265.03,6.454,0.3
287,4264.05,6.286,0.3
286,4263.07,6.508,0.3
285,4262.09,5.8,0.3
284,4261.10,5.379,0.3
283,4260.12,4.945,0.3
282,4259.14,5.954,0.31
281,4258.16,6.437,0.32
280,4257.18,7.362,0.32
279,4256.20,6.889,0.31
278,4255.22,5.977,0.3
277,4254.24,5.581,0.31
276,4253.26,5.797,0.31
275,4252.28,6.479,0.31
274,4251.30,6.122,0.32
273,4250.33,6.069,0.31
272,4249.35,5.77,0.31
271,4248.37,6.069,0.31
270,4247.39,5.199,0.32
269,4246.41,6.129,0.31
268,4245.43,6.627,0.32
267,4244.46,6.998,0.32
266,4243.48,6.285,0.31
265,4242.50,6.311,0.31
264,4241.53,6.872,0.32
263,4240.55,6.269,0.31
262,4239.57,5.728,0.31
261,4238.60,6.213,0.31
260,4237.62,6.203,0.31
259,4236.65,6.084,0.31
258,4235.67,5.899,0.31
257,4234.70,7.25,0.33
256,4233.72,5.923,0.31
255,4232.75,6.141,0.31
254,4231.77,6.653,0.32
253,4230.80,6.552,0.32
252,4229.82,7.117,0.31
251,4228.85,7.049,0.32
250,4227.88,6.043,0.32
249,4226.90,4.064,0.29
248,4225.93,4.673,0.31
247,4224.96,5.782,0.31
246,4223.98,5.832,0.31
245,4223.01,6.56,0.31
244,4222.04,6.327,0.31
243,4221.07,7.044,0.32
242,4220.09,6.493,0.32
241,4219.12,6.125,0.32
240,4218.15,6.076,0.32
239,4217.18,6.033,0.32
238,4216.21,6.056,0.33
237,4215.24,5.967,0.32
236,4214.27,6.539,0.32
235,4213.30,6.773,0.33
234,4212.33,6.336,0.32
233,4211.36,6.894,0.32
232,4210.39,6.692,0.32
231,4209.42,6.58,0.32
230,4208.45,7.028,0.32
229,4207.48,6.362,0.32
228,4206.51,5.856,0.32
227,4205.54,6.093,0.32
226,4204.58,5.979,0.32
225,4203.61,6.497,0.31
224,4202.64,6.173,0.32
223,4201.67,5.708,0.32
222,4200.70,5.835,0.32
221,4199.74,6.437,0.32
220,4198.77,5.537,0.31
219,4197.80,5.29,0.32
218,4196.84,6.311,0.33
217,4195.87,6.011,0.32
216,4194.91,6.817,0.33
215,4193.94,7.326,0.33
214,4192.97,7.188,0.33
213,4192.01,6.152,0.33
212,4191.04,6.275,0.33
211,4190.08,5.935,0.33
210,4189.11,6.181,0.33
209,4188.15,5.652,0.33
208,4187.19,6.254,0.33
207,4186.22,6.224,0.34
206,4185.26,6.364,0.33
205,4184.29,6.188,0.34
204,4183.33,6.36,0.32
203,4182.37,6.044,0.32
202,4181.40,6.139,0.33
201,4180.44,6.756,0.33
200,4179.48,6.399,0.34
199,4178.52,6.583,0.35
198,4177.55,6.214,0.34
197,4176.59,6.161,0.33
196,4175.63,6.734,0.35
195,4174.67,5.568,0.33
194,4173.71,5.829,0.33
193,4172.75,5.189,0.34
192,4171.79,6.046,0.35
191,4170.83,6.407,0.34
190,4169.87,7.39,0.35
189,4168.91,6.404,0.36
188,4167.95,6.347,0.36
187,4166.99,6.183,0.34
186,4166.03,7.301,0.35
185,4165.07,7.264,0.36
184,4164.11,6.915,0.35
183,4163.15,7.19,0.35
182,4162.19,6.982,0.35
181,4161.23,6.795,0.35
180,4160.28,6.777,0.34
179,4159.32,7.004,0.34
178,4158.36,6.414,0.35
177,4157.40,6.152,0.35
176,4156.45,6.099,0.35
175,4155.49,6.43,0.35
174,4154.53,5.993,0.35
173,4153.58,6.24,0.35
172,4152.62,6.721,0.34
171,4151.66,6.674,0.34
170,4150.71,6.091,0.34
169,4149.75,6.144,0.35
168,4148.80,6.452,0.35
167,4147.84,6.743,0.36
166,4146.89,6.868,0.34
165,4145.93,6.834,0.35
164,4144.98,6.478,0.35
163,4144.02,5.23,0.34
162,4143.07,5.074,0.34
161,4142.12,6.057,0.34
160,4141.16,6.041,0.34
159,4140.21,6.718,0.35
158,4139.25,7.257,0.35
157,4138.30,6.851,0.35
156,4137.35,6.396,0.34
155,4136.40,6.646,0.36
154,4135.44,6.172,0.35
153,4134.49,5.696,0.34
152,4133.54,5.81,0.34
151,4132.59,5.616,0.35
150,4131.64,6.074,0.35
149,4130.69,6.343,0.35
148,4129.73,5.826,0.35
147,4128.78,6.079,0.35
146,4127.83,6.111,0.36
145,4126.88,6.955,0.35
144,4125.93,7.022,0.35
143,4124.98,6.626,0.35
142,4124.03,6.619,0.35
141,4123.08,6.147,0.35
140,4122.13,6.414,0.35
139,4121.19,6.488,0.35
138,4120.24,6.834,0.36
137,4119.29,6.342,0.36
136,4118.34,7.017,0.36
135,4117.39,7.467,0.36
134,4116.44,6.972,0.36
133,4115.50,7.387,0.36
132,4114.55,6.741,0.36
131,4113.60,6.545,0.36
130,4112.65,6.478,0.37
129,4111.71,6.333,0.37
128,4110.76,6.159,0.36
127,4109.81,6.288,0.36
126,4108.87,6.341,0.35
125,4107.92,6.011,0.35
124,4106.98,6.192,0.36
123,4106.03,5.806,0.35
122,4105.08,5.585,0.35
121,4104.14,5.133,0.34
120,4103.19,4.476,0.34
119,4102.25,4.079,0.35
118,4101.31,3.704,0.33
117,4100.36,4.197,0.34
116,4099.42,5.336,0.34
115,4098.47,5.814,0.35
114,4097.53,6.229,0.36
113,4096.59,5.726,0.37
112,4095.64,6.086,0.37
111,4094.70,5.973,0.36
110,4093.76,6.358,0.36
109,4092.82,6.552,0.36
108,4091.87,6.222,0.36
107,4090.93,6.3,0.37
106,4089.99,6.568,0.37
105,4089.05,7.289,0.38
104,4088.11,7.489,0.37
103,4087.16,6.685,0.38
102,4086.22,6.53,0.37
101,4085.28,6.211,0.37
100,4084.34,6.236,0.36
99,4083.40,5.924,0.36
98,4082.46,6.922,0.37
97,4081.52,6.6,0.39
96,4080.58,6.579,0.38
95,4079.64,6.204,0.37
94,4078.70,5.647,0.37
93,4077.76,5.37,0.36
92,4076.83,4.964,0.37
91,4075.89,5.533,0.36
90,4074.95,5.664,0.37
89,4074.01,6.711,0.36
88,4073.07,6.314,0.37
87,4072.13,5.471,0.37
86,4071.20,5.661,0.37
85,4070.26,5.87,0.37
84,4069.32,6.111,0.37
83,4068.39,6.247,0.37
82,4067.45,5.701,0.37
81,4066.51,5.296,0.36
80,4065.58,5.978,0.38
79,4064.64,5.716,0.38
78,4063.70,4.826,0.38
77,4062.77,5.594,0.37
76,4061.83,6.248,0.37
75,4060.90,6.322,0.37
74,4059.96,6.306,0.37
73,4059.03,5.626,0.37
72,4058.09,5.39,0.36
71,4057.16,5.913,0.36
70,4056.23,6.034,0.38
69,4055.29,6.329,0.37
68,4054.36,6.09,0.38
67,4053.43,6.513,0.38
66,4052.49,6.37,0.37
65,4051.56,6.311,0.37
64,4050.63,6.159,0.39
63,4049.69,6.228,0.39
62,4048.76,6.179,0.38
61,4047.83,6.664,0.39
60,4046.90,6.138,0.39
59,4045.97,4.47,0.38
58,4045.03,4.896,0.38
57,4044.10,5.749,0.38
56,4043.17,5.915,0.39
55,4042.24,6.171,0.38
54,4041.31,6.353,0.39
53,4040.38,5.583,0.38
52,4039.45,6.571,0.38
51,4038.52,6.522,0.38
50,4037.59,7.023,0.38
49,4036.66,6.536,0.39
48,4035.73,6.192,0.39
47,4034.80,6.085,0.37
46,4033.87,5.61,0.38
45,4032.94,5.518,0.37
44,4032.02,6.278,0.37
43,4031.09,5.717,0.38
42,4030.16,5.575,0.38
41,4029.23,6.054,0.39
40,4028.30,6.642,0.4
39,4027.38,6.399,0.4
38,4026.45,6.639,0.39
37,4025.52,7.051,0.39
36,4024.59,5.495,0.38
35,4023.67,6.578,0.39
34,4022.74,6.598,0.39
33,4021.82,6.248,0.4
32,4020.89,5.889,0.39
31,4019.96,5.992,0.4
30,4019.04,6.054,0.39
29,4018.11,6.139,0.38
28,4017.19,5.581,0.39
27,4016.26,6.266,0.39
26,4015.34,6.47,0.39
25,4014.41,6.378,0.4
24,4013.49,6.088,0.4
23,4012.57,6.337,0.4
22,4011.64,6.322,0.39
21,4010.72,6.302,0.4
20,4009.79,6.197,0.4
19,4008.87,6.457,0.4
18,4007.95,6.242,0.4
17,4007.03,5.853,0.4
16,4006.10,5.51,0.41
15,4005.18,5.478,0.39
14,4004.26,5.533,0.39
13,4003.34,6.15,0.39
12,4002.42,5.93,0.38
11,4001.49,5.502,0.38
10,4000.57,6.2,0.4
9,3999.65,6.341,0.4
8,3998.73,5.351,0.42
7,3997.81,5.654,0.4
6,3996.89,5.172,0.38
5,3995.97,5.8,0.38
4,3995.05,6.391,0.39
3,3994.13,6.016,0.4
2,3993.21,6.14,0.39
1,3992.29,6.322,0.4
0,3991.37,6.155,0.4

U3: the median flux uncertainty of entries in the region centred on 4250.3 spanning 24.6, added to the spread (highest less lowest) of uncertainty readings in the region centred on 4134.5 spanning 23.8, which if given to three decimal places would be 0.330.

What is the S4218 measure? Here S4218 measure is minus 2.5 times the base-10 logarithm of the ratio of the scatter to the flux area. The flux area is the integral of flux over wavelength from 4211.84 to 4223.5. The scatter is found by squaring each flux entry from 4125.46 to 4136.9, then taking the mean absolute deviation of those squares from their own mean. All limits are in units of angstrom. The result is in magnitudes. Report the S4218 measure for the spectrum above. 3.01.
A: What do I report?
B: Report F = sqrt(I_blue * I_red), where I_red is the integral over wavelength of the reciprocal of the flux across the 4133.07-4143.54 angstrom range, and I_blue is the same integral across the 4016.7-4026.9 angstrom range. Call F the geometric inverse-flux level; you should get 1.67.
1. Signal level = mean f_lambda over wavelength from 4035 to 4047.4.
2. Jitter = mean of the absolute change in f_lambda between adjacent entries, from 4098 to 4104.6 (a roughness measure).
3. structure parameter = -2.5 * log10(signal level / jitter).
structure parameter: -2.52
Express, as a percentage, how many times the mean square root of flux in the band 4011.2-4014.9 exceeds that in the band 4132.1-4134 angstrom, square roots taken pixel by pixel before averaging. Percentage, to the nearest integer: 105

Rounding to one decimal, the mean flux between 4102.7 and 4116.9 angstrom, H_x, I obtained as 6.2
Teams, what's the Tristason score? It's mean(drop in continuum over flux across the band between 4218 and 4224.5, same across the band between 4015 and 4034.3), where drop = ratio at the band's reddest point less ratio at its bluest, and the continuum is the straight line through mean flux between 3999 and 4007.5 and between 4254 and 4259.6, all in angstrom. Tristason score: 0.10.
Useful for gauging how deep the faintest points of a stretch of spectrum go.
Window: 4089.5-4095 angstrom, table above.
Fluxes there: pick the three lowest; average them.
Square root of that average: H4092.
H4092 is 2.48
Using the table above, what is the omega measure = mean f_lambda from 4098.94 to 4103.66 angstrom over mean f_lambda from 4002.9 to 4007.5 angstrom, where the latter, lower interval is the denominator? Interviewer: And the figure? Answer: 0.76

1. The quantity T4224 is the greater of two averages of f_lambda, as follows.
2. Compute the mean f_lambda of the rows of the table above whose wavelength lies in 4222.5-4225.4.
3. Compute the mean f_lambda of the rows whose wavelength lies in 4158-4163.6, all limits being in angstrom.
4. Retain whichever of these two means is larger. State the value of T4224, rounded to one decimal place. 6.9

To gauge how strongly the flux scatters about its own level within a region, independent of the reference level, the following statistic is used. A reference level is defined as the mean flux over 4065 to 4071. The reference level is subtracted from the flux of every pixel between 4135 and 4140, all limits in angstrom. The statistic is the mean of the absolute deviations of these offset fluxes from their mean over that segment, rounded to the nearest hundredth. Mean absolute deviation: 0.31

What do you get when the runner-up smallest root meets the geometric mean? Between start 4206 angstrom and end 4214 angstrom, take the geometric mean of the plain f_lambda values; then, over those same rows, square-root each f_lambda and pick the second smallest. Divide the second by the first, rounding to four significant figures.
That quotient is 0.3840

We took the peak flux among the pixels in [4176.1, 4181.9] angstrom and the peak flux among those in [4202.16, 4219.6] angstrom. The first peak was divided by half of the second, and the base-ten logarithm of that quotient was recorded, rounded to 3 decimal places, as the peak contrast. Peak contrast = 0.284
